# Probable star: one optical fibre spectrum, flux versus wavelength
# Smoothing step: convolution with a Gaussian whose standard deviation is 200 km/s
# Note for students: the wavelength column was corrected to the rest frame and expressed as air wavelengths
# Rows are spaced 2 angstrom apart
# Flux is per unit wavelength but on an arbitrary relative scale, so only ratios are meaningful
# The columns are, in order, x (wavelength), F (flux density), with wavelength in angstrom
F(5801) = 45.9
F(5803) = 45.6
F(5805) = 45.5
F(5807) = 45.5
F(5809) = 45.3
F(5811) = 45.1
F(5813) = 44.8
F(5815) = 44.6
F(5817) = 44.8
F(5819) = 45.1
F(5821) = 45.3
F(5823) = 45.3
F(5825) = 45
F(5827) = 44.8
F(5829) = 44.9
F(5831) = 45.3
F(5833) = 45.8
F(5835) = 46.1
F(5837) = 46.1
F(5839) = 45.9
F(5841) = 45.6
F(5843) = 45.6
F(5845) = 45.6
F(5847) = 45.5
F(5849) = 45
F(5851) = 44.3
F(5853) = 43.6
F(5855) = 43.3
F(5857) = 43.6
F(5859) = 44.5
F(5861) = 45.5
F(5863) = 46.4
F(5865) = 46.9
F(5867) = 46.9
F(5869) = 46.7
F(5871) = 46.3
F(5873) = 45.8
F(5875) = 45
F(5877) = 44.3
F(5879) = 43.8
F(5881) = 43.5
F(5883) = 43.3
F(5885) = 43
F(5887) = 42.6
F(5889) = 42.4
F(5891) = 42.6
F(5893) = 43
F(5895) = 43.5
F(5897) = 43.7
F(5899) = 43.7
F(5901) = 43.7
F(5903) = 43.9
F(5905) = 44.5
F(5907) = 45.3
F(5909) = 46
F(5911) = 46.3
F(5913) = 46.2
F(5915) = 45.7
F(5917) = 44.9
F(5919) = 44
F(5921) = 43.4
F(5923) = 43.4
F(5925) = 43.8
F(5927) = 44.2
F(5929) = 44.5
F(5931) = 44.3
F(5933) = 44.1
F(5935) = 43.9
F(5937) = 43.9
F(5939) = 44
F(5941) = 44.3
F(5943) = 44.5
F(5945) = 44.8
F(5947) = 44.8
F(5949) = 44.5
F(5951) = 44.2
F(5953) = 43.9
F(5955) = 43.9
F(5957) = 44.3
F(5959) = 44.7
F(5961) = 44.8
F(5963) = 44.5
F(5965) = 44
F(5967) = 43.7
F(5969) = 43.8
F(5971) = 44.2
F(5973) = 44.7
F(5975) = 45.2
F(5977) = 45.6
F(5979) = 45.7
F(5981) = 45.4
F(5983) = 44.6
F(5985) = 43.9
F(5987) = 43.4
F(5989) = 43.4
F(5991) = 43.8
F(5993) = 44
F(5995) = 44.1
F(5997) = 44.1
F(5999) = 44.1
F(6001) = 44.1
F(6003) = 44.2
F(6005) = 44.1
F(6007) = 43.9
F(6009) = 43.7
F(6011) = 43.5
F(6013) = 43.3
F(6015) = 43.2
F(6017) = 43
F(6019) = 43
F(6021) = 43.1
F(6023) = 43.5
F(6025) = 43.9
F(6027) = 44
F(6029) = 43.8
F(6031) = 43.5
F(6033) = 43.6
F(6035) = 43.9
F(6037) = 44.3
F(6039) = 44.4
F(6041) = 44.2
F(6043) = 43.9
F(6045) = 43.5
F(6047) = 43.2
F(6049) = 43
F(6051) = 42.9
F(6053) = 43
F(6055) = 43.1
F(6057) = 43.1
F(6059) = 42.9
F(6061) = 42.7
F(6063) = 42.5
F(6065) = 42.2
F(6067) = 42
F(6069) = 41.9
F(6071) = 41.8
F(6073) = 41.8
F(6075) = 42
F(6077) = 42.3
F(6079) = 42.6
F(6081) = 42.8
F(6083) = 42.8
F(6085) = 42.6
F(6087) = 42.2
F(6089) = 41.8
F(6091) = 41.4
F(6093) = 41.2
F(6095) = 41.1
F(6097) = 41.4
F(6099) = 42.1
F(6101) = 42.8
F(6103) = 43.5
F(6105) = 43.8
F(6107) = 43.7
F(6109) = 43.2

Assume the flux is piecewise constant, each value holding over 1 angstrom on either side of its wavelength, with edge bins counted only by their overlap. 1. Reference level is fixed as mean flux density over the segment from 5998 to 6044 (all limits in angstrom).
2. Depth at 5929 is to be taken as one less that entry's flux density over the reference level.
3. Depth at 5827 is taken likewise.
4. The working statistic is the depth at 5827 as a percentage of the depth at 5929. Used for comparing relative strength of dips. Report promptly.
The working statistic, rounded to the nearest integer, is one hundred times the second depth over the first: 140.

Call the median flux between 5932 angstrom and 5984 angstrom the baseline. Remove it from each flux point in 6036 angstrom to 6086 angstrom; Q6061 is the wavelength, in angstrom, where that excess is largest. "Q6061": 6039 angstrom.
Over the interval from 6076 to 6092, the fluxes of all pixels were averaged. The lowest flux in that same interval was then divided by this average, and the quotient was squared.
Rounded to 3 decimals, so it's 0.957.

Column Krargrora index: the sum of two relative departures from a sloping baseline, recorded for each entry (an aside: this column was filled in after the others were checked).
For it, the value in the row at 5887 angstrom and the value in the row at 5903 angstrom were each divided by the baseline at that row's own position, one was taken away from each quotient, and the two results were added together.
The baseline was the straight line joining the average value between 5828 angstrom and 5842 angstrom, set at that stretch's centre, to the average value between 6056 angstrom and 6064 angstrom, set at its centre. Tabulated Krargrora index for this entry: -0.074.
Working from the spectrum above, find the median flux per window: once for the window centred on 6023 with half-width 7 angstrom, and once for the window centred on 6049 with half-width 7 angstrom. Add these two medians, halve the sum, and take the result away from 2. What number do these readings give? -41.3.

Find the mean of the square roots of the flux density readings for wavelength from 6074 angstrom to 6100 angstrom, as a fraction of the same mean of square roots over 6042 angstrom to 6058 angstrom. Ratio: 0.986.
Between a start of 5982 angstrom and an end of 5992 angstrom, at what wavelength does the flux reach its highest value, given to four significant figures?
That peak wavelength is 5983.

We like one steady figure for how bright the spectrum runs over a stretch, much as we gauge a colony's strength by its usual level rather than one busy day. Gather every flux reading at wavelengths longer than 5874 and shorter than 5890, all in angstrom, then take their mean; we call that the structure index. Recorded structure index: 43.5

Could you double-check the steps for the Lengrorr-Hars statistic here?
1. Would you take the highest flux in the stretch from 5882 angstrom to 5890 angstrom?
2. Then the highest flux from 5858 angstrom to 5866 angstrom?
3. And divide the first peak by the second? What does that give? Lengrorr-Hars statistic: 0.92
